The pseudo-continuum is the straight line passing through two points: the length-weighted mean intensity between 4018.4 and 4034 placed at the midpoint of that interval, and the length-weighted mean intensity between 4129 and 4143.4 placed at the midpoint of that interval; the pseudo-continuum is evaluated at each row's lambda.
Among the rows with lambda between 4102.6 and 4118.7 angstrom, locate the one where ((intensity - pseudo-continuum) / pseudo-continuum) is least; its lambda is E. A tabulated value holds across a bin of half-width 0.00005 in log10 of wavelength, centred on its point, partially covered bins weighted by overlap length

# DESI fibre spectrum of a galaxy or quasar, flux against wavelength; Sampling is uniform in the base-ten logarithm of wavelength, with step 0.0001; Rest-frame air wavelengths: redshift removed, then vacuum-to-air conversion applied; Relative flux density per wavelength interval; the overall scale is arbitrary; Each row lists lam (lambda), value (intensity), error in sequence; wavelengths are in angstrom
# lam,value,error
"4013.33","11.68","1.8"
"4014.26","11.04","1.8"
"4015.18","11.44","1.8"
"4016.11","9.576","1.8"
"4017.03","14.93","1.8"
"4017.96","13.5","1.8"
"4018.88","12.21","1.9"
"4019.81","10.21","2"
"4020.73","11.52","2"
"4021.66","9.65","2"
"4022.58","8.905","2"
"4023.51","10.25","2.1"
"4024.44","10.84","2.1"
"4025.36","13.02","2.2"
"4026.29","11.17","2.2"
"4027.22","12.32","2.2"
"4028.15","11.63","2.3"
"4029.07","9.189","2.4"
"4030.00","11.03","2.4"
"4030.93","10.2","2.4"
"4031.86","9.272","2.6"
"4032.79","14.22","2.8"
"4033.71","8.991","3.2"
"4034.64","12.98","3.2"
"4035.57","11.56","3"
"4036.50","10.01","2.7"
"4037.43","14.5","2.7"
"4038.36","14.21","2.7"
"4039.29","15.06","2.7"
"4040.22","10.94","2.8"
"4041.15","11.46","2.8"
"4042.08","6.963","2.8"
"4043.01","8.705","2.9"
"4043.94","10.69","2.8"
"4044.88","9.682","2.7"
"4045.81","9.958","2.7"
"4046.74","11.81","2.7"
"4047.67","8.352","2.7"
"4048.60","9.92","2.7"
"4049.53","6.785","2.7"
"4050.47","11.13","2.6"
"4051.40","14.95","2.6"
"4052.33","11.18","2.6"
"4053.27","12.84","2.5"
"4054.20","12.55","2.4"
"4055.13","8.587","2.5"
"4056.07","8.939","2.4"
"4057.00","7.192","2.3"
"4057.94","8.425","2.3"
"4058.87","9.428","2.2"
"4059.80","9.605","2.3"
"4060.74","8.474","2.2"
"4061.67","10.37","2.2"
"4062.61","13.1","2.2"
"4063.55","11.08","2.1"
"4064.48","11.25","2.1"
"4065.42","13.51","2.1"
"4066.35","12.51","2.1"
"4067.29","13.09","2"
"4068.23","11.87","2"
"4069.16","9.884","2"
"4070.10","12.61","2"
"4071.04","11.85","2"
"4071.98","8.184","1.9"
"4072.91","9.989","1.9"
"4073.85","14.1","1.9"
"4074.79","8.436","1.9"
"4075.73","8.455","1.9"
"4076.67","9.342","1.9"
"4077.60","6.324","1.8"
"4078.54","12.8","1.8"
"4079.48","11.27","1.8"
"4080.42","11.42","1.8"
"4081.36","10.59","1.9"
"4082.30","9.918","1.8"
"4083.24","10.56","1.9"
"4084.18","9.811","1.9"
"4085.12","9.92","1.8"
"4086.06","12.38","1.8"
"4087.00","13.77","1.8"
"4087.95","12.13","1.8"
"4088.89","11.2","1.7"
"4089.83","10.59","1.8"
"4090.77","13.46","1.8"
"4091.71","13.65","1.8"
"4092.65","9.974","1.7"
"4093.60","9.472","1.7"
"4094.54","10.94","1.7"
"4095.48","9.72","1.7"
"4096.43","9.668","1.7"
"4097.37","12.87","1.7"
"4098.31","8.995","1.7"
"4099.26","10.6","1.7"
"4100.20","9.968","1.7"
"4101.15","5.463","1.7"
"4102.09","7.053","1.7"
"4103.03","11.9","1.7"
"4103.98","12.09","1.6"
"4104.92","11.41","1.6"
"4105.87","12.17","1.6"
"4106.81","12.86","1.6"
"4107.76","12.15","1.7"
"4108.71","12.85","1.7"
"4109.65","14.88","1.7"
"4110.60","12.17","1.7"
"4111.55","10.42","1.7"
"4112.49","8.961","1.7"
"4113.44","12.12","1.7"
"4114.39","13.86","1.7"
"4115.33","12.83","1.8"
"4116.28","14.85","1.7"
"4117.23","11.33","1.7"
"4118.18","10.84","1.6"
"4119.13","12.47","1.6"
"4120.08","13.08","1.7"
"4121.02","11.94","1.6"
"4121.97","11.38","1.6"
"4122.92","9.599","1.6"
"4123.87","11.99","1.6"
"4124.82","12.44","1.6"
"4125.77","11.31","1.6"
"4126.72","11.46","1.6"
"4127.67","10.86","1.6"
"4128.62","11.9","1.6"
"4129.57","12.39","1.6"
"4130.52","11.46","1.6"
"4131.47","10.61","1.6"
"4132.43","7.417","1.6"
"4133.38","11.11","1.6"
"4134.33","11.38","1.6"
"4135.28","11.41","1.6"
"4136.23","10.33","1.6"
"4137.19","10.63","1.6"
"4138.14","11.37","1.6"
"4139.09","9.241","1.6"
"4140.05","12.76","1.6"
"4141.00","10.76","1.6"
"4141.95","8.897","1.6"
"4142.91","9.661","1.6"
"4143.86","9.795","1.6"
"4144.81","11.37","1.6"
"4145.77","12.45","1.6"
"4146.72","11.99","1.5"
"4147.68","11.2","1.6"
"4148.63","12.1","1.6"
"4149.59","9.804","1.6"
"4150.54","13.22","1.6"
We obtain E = 4112.49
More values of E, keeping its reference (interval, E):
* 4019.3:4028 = 4022.58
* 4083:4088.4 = 4084.18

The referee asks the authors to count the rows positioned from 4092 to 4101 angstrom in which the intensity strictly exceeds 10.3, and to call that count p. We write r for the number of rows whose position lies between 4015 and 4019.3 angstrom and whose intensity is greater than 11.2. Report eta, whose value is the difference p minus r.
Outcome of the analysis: -1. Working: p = 3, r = 4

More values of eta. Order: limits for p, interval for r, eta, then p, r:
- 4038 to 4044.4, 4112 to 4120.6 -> -2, 5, 7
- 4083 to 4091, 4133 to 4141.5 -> 3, 7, 4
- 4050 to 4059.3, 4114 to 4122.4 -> -3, 5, 8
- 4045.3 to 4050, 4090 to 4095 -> -1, 1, 2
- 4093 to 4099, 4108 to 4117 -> -5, 2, 7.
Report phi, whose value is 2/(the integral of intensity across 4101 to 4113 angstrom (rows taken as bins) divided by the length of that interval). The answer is 0.178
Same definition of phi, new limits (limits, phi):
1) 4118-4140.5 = 0.178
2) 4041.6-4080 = 0.192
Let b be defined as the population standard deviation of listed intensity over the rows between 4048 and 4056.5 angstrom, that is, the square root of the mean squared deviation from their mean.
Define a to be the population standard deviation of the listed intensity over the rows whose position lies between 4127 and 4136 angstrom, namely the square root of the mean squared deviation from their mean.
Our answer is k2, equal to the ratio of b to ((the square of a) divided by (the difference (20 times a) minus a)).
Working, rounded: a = 1.3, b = 2.4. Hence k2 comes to 33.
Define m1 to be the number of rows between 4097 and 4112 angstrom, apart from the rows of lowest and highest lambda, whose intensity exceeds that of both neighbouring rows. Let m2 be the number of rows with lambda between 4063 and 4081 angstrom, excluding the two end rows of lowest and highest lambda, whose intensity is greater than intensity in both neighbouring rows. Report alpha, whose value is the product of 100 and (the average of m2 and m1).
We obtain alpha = 500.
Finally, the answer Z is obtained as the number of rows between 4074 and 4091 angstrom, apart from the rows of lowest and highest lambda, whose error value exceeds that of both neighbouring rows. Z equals 1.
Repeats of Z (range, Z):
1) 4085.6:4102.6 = 0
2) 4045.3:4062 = 2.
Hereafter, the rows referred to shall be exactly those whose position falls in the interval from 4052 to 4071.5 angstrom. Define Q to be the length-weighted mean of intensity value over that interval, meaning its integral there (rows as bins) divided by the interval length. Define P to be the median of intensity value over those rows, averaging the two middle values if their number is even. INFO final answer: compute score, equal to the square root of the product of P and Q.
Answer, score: 11.0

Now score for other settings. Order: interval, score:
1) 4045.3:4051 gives 9.8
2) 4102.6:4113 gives 12.1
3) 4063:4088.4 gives 11.1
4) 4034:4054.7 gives 11.2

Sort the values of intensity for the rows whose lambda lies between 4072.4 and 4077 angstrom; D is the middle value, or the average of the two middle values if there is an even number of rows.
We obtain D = 9.3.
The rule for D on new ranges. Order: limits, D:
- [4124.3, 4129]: 11.5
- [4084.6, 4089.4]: 12.1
